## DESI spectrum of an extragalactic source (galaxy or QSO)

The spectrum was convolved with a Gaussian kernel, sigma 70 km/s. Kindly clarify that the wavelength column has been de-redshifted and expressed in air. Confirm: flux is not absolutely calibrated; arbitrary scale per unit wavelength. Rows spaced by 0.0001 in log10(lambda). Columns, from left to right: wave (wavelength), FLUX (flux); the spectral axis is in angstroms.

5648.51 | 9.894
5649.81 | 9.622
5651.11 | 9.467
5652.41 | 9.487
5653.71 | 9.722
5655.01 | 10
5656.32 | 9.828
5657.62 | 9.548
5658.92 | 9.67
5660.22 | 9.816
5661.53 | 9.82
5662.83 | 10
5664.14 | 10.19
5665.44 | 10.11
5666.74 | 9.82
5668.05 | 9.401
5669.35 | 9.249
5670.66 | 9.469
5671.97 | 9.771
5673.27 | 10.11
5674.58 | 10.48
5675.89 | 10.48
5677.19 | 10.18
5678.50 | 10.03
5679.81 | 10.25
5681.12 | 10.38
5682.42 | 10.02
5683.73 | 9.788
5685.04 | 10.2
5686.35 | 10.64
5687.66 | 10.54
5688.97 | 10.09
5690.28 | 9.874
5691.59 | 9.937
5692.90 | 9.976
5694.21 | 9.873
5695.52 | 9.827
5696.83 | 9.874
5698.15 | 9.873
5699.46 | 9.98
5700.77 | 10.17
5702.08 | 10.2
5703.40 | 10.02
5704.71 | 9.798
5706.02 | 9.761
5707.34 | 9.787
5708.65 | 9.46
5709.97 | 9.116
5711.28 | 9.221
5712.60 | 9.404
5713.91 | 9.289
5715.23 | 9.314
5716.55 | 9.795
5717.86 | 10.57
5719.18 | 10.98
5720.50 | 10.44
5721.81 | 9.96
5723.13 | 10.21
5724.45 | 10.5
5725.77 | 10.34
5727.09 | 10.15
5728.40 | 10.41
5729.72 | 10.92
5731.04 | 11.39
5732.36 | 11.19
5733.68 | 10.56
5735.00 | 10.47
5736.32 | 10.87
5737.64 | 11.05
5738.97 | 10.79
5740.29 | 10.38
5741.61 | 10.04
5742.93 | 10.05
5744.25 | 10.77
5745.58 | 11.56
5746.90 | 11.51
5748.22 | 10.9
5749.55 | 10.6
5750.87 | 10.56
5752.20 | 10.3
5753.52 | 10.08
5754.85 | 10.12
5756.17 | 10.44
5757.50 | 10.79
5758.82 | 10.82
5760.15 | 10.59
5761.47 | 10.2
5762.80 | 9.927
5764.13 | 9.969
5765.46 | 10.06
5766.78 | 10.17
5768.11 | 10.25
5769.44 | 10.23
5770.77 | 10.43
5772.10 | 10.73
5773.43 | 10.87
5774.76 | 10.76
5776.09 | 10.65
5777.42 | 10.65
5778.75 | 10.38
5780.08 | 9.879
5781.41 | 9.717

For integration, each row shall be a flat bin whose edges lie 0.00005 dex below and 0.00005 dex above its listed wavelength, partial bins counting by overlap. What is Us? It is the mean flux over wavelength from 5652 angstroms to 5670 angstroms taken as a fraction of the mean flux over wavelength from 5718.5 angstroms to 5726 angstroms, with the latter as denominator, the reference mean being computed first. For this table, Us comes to 0.94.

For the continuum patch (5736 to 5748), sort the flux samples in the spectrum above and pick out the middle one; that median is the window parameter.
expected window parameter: 10.8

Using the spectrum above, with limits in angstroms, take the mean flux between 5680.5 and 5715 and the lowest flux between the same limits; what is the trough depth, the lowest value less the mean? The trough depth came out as -0.77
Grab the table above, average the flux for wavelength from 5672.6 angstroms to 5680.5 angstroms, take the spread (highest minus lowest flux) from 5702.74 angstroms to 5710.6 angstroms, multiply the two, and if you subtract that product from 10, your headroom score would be 1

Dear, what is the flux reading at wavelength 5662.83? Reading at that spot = 10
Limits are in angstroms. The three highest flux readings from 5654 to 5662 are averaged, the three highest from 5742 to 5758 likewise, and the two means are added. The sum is 21.2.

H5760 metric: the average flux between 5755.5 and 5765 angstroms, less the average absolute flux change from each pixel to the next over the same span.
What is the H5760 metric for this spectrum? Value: 10.2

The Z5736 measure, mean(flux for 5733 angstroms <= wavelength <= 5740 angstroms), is 10.7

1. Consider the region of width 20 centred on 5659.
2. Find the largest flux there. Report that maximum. 10.19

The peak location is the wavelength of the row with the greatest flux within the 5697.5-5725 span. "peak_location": 5719.18 angstroms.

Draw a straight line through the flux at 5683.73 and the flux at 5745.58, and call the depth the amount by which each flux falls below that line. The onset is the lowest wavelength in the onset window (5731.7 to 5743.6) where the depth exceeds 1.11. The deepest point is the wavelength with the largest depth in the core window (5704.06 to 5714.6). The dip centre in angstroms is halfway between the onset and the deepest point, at 5725.8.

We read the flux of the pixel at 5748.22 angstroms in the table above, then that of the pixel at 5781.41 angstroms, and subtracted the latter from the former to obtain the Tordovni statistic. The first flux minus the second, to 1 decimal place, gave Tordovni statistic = 1.2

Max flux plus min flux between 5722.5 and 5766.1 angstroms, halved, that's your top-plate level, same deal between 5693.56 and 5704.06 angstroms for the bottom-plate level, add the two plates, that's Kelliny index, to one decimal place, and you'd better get 20.8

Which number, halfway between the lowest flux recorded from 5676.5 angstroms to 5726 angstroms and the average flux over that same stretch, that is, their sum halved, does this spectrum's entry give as 9.6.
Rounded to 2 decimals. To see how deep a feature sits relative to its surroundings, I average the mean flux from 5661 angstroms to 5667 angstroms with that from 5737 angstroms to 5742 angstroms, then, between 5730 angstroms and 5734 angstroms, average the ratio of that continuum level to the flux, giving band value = 0.93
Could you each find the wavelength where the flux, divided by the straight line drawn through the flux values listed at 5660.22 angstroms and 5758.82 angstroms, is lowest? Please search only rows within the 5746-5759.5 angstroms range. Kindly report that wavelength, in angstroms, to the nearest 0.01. 5753.52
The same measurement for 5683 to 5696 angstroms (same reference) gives 5695.52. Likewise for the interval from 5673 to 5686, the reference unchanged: 5683.73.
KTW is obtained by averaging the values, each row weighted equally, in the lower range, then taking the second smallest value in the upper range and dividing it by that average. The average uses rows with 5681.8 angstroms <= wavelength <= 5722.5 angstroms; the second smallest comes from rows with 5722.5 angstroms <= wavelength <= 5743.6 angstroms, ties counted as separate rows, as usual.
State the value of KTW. 1.01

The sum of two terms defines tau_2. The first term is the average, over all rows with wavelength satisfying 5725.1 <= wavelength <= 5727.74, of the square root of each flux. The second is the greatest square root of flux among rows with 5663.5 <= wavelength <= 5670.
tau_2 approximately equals 6.39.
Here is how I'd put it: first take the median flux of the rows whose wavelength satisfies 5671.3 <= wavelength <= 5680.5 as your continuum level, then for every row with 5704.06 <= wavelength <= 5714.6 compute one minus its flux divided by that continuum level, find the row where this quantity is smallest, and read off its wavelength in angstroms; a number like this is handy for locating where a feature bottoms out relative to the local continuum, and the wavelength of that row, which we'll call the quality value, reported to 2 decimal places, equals 5704.71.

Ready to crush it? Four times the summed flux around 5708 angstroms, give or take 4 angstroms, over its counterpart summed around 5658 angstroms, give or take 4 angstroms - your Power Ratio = 3.9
